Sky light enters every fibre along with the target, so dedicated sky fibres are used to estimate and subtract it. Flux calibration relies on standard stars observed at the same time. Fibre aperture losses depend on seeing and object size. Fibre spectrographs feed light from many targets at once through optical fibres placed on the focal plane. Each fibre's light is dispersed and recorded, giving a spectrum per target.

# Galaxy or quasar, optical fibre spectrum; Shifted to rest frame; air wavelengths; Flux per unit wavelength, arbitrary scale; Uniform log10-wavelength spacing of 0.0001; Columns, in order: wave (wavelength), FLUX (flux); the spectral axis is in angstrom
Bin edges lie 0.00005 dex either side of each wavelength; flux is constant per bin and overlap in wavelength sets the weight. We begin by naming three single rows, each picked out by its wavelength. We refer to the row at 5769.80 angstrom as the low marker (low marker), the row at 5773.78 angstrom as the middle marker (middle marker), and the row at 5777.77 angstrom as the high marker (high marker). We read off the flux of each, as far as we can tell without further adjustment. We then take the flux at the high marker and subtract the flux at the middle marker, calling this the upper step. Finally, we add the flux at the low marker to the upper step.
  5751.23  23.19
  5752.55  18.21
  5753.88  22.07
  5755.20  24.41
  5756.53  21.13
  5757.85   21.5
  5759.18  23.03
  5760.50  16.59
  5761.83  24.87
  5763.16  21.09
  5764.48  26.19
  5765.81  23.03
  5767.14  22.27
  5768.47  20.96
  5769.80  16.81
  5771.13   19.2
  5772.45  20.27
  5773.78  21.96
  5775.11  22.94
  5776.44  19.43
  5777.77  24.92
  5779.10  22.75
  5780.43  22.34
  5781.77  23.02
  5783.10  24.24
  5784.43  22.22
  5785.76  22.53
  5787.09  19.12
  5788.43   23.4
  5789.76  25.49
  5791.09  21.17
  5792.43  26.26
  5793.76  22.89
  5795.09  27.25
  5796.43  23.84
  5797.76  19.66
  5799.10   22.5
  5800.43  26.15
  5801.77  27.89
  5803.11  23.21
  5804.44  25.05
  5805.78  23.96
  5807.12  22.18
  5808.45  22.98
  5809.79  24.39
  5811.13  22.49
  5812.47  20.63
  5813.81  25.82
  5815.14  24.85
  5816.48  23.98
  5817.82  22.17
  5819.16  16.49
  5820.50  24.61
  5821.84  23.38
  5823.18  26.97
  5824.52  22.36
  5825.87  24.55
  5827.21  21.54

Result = 20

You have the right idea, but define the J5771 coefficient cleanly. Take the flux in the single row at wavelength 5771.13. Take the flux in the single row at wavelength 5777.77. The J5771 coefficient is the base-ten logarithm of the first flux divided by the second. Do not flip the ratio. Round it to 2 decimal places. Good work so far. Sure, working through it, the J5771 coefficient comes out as -0.11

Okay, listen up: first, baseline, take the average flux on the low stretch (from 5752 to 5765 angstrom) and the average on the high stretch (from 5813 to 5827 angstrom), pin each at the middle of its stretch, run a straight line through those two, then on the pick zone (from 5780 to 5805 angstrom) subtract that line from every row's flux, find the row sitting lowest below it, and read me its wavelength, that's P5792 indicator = 5787.09 angstrom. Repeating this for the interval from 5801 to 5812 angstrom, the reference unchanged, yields 5807.12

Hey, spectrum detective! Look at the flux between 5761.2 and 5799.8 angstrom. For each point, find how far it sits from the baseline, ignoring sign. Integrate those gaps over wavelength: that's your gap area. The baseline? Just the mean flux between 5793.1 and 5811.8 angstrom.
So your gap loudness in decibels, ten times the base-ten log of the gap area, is 19.3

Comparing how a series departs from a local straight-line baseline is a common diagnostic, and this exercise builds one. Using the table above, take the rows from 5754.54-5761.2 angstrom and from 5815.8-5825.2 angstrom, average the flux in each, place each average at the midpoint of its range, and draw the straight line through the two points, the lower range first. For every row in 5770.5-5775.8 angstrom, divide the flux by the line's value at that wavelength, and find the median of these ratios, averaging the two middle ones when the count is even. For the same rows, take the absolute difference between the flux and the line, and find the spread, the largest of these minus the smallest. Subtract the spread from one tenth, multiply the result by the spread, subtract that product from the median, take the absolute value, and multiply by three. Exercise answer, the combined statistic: 17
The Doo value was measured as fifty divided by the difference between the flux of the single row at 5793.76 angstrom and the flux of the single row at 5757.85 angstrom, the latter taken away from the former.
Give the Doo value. 36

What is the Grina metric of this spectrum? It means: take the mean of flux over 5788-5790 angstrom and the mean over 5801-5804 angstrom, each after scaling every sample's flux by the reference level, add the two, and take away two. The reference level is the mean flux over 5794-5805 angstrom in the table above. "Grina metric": 0.05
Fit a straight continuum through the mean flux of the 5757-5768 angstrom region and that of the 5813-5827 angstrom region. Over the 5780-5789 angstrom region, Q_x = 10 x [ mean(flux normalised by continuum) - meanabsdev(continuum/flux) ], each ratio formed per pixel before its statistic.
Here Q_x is 9.3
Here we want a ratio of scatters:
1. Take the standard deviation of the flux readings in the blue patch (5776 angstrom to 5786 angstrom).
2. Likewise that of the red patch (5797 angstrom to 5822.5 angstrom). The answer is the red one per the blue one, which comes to 1.6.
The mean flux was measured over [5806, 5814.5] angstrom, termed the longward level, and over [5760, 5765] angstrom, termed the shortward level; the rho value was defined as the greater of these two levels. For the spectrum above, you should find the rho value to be 23.1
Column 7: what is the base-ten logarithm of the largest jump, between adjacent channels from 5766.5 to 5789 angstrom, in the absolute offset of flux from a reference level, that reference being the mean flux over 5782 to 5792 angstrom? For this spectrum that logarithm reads 0.62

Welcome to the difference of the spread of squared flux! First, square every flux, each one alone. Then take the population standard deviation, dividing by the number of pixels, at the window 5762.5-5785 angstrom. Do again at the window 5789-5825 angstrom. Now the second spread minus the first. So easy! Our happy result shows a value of 17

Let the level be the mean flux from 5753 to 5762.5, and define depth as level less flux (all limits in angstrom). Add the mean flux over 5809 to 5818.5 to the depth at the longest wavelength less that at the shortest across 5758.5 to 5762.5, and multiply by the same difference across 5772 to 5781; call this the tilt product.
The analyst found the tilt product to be -45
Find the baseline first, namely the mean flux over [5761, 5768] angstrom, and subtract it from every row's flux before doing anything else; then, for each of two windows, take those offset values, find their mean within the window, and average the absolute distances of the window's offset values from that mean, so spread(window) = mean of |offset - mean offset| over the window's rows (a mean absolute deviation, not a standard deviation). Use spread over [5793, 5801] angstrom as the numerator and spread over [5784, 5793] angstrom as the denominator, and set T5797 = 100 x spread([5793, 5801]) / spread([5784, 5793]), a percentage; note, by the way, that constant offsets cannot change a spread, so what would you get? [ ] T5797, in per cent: 109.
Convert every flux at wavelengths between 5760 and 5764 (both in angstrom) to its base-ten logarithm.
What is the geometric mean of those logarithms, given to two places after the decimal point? 1.31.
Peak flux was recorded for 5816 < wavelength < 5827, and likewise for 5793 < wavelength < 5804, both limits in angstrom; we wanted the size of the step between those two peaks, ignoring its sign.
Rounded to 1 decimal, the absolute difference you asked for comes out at 0.9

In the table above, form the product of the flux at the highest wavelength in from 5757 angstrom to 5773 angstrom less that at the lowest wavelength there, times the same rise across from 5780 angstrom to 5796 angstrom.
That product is -6.0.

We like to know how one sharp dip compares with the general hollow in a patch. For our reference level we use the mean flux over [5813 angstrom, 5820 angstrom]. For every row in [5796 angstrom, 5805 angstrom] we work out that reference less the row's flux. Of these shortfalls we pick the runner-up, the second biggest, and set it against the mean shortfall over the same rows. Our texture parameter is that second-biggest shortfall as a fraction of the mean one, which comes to -0.1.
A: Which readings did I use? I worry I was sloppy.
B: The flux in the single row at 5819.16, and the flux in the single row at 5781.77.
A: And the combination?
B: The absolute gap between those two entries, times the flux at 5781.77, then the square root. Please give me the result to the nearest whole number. 12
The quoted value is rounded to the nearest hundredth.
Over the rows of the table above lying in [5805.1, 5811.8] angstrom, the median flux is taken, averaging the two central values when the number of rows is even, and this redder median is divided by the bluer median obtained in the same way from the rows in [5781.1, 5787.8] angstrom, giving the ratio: 1.02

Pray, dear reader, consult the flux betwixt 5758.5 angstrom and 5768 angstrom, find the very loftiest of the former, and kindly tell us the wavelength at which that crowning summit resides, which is 5764.48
